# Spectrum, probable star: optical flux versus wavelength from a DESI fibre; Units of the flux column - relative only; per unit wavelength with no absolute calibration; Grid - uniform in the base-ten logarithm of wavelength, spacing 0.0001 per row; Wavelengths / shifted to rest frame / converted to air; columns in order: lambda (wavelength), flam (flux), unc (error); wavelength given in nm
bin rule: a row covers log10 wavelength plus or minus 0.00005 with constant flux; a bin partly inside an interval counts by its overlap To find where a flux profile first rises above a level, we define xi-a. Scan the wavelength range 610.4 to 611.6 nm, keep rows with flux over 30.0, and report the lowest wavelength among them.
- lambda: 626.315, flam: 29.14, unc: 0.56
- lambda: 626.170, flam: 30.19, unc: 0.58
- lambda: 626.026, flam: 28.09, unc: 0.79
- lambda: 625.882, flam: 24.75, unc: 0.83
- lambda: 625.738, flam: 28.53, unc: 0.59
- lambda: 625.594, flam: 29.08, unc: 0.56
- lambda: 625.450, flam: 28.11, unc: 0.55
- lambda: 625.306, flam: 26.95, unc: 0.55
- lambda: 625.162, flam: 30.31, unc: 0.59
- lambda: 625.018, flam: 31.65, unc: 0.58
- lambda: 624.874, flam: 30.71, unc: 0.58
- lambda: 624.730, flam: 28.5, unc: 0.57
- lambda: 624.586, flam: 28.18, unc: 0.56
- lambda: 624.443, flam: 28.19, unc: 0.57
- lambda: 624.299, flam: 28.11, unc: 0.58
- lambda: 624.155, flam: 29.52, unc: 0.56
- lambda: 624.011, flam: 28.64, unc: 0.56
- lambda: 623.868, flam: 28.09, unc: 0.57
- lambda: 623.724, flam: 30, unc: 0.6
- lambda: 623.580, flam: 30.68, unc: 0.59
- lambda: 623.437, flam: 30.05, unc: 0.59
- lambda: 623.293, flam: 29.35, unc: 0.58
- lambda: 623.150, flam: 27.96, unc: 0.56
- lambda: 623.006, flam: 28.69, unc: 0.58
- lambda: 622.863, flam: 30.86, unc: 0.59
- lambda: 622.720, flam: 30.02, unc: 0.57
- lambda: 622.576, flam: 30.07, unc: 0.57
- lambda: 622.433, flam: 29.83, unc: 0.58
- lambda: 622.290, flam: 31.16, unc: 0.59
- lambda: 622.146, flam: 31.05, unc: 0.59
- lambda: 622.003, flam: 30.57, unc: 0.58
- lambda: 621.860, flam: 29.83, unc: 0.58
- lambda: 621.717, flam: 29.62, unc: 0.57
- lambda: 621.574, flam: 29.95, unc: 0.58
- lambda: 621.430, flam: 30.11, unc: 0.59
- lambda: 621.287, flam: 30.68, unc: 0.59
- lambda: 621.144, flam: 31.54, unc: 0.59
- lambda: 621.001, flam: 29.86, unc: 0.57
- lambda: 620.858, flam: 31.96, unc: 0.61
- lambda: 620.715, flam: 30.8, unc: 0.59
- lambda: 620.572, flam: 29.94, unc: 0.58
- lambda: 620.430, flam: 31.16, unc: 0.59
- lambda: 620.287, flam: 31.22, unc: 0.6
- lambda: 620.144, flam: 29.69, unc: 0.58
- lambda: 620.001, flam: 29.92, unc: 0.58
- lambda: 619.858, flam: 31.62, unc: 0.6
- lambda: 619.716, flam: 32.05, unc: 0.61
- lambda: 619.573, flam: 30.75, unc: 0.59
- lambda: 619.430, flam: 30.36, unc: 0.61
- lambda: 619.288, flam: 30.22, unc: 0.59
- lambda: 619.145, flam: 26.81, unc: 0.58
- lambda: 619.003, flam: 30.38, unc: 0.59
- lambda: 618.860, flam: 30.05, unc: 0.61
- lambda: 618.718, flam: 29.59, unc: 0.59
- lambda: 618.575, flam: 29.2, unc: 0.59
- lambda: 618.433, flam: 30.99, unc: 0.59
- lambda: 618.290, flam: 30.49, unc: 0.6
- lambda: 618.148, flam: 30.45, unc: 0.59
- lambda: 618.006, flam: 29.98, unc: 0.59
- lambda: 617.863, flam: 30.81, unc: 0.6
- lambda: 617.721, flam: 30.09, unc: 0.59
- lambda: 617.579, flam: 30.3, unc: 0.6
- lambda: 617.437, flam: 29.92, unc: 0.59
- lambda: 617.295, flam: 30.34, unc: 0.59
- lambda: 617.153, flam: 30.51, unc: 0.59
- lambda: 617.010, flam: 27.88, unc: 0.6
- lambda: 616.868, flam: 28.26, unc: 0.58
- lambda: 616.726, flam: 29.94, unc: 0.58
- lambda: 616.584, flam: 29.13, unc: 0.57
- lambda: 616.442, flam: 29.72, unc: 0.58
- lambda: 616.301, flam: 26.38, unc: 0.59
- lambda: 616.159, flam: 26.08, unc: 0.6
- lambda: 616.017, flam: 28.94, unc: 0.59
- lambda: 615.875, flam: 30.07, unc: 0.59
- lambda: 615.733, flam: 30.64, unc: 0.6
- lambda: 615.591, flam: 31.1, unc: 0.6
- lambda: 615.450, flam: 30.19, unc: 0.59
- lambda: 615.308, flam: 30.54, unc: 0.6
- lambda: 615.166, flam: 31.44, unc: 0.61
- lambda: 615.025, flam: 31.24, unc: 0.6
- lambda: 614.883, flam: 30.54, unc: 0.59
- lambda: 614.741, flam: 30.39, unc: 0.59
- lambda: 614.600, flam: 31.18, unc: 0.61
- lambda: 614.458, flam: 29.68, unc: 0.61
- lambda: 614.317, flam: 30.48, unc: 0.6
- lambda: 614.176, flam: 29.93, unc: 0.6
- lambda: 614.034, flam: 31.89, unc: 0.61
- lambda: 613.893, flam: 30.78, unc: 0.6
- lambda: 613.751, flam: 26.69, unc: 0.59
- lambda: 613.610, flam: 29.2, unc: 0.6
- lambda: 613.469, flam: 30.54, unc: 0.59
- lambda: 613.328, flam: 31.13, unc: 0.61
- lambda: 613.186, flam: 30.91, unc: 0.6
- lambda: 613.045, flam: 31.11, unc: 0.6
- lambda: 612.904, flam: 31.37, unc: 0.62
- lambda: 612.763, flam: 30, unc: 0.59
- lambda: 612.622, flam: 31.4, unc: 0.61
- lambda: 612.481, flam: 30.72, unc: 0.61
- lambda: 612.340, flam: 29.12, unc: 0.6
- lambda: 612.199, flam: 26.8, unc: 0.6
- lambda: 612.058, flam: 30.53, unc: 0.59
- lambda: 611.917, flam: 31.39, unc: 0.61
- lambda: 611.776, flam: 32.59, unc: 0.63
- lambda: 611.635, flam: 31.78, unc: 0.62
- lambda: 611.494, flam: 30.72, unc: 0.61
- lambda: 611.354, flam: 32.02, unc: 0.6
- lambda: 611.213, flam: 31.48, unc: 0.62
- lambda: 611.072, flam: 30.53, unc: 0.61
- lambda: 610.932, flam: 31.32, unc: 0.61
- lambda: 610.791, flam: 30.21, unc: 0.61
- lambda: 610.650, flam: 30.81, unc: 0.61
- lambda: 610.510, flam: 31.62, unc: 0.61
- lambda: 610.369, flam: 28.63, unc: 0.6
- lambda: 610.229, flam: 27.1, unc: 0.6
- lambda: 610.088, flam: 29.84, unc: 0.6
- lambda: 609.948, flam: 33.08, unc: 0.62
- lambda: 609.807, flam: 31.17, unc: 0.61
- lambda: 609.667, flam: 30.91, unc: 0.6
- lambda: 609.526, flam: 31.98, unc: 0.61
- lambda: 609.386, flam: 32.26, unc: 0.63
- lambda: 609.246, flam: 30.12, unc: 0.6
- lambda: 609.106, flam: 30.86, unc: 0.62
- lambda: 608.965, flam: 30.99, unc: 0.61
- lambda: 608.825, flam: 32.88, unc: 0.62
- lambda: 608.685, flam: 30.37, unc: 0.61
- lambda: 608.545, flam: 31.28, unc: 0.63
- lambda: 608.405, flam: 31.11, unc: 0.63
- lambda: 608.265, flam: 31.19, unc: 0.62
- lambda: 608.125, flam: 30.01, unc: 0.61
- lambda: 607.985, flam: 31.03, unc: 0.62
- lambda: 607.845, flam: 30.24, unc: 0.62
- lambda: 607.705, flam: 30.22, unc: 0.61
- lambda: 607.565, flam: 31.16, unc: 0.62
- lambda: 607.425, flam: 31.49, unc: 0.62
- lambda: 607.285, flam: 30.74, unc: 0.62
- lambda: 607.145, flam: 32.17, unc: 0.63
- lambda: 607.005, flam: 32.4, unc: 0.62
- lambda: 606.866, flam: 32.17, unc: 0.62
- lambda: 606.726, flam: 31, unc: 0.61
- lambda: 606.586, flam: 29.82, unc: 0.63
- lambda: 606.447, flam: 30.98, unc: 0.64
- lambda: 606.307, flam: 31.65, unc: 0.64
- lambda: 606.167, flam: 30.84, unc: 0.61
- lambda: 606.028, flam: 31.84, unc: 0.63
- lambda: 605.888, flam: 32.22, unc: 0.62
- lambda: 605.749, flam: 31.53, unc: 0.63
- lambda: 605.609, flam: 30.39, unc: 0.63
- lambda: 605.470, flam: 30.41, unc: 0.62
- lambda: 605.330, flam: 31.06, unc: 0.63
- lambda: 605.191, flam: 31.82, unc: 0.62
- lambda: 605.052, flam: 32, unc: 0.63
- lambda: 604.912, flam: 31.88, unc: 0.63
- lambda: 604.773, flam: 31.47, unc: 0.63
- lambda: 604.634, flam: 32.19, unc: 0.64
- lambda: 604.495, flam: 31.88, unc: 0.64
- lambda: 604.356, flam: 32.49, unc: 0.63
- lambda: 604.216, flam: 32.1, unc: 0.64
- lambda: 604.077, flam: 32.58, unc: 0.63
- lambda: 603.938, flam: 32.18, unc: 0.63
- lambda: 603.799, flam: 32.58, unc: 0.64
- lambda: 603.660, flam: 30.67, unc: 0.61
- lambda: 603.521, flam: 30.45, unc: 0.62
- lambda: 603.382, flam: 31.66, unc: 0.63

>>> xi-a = 610.510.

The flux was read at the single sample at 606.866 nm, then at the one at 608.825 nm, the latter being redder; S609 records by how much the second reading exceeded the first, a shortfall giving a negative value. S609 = 0.7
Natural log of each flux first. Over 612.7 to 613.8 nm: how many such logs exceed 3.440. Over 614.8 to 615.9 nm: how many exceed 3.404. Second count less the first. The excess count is 6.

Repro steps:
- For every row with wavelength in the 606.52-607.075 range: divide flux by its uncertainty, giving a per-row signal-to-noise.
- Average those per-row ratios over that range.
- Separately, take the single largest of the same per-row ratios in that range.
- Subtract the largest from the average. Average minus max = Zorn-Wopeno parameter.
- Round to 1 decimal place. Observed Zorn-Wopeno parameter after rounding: -1.7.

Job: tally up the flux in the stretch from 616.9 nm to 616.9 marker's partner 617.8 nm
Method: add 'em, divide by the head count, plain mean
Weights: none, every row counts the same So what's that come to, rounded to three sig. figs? 29.8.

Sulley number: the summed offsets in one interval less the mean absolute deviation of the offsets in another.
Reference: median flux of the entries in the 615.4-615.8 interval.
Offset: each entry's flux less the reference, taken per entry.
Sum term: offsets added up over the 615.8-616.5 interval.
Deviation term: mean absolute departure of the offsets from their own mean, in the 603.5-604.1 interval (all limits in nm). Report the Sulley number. -13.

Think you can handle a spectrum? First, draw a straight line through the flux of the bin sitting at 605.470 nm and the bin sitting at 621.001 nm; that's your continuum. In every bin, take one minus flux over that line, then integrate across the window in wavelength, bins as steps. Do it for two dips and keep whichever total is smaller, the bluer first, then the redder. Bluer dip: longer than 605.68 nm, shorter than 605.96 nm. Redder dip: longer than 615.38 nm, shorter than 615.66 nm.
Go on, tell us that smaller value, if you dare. -0.0136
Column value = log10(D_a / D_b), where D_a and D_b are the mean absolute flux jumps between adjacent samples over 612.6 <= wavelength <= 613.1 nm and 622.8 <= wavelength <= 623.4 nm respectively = -0.15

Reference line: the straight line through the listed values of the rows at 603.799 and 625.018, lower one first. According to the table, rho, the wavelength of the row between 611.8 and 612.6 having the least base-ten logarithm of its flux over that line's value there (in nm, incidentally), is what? 612.199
